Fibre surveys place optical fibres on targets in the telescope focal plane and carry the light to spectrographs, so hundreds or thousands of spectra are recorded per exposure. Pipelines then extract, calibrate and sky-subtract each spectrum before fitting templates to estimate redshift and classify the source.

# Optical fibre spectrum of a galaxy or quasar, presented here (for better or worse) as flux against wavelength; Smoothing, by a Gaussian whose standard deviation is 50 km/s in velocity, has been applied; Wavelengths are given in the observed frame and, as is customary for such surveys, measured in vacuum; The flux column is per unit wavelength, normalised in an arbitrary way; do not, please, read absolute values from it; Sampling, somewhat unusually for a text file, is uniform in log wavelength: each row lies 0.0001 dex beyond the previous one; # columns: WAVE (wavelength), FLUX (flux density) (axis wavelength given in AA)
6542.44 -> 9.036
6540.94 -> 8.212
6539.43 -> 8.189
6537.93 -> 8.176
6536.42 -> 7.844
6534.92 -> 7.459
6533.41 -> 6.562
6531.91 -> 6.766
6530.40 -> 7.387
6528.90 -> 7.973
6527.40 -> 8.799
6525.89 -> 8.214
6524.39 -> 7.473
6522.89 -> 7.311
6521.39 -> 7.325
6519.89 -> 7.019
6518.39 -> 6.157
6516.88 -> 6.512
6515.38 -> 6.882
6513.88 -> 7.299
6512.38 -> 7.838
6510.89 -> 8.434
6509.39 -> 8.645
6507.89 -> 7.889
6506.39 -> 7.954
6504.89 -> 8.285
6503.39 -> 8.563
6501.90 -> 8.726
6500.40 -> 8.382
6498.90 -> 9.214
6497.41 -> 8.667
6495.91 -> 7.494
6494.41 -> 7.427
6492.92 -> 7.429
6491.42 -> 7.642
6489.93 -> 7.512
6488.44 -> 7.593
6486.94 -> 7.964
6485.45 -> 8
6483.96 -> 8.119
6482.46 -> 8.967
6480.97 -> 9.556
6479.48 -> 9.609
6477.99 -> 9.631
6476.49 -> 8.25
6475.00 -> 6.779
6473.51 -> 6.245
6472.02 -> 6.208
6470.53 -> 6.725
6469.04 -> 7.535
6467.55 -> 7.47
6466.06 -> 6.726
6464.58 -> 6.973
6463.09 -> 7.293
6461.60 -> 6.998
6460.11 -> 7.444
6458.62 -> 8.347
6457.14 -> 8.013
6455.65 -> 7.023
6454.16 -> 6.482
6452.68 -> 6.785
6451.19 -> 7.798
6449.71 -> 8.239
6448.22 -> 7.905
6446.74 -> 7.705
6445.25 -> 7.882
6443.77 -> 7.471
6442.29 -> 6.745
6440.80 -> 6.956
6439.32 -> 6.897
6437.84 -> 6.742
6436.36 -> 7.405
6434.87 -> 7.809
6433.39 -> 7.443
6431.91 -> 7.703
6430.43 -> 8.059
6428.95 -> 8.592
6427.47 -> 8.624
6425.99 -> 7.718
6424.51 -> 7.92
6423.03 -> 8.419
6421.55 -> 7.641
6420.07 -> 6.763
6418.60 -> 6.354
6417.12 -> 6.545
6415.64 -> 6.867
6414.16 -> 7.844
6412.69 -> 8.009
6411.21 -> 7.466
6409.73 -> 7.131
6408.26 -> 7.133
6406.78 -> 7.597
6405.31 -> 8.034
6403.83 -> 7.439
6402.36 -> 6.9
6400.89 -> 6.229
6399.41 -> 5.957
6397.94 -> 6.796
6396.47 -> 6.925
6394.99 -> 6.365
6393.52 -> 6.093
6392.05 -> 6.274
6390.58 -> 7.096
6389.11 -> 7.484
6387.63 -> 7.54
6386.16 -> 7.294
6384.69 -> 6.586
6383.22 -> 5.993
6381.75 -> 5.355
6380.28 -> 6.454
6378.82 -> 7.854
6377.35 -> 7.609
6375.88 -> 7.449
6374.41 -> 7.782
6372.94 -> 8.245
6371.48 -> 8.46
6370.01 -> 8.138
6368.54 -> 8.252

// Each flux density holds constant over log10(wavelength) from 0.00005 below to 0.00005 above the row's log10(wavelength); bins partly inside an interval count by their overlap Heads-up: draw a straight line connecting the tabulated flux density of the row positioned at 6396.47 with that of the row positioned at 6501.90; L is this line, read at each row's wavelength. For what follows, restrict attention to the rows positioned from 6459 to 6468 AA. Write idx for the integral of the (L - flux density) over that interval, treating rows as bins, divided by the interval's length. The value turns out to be 0.9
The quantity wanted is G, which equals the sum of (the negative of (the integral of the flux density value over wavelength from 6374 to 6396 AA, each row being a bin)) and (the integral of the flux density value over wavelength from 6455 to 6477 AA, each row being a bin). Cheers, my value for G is 7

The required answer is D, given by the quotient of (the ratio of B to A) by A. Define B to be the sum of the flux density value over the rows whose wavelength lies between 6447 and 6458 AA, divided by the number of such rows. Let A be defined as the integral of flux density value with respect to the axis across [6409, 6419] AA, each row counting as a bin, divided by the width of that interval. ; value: 0.14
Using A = 7.2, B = 7.46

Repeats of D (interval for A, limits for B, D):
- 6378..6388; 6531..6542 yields 0.17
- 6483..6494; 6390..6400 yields 0.11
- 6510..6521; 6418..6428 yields 0.15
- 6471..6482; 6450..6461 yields 0.11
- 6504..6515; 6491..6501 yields 0.13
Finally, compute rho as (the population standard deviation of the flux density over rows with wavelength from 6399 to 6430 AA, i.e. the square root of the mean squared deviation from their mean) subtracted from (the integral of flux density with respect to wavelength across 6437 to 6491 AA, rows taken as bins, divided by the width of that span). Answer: 6.83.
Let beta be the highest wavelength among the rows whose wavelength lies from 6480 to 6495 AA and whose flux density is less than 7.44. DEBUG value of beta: 6494.41 AA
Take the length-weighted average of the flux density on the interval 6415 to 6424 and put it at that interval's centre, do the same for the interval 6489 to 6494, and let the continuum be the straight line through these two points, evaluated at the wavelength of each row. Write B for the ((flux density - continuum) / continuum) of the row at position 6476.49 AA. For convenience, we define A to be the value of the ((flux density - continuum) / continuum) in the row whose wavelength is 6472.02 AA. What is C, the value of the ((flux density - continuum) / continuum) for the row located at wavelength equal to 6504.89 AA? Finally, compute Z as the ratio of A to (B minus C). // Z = -8.5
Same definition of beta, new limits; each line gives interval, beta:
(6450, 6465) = 6464.58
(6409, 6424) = 6420.07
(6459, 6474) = 6473.51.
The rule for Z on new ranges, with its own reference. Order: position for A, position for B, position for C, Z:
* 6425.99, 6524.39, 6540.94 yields -0.9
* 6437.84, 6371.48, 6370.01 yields -1.5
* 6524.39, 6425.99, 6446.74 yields -1.7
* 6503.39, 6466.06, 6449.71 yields -0.6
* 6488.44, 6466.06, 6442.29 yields -0.5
